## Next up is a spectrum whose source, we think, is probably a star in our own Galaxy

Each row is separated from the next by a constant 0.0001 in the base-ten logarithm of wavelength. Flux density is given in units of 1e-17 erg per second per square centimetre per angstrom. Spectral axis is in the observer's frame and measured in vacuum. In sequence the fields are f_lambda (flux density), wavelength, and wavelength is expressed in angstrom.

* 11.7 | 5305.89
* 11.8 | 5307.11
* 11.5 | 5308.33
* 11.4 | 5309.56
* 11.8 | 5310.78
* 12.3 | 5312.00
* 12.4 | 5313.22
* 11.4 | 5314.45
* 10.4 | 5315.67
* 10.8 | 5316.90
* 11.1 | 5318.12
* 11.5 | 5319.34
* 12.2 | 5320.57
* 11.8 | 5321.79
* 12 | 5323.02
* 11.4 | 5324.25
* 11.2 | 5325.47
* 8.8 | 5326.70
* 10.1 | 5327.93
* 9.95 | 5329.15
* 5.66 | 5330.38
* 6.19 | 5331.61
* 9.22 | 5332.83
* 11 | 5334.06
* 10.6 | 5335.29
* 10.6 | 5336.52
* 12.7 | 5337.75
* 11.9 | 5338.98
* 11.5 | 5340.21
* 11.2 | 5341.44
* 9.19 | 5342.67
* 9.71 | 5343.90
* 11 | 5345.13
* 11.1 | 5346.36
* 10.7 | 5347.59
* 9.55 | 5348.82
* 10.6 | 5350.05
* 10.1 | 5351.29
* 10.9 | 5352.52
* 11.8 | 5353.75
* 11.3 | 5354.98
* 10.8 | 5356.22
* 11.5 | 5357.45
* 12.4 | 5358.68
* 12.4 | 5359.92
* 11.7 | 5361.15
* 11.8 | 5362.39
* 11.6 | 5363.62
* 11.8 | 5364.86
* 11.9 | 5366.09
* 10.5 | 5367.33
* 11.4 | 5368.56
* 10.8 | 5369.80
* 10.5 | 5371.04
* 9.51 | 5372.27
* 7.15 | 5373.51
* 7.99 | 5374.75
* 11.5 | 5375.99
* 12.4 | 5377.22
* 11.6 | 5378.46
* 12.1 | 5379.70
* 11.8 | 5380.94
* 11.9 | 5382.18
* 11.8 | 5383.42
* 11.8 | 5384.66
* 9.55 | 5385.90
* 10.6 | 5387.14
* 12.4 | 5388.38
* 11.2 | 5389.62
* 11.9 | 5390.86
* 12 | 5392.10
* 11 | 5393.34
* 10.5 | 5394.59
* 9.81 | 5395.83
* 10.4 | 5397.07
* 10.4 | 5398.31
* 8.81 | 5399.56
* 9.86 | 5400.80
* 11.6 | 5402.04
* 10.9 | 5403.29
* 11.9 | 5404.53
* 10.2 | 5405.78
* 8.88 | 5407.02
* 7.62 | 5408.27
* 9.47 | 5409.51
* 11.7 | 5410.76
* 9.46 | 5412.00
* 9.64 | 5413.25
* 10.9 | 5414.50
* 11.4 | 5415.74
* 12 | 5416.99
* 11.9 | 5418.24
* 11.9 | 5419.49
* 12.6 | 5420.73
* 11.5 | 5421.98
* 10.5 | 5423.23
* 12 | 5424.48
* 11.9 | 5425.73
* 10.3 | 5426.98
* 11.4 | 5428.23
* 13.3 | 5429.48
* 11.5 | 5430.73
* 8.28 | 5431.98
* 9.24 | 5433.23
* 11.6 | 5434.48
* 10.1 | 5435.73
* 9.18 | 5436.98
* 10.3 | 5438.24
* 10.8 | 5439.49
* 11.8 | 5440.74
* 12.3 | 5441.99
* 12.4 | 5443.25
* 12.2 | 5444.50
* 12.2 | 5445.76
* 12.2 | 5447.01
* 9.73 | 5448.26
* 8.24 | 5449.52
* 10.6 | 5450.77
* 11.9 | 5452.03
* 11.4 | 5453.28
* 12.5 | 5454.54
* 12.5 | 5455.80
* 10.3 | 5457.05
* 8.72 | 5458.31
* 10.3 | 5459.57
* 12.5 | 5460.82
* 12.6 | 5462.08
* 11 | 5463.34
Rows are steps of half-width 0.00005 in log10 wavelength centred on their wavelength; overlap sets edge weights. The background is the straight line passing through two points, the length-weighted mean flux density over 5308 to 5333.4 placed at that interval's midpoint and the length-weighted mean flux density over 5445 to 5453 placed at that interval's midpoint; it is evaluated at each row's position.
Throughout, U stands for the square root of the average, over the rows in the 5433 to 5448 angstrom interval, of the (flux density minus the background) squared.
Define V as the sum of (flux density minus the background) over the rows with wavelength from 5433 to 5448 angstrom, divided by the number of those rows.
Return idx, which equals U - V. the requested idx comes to 0.9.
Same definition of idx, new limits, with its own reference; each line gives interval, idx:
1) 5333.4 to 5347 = 0.7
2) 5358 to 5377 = 1.4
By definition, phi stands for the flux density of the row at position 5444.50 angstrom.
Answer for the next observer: 12.2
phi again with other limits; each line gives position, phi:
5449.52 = 8.24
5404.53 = 11.9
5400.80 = 9.86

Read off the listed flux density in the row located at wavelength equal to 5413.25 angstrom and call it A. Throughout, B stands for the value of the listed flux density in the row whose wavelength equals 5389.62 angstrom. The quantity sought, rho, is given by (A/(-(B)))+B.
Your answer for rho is 10.3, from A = 9.64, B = 11.2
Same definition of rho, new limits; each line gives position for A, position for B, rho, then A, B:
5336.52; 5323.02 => 11.1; 10.6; 12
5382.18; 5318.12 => 10.0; 11.9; 11.1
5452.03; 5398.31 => 9.3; 11.9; 10.4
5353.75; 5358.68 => 11.4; 11.8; 12.4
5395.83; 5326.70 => 7.7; 9.81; 8.8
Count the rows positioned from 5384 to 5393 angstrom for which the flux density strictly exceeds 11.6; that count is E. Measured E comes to 4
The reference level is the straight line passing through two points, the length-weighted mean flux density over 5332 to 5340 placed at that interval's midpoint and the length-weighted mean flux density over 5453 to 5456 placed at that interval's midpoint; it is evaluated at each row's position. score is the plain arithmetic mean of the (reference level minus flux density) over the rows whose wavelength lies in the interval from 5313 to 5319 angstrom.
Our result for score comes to -0.5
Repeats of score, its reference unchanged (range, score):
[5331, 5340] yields 0.6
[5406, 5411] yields 2.2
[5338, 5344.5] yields 0.3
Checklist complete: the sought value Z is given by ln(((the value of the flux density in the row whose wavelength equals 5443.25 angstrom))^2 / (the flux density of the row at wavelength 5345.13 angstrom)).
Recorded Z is 2.64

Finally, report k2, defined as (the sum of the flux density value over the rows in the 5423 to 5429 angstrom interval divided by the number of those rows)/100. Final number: 0.112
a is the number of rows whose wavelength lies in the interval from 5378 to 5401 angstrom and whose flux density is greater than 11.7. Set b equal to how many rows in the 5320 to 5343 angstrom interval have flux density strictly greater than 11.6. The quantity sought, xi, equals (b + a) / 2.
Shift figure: 6.5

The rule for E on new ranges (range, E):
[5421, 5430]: 3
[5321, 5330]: 2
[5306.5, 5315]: 4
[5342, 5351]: 0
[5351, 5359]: 2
